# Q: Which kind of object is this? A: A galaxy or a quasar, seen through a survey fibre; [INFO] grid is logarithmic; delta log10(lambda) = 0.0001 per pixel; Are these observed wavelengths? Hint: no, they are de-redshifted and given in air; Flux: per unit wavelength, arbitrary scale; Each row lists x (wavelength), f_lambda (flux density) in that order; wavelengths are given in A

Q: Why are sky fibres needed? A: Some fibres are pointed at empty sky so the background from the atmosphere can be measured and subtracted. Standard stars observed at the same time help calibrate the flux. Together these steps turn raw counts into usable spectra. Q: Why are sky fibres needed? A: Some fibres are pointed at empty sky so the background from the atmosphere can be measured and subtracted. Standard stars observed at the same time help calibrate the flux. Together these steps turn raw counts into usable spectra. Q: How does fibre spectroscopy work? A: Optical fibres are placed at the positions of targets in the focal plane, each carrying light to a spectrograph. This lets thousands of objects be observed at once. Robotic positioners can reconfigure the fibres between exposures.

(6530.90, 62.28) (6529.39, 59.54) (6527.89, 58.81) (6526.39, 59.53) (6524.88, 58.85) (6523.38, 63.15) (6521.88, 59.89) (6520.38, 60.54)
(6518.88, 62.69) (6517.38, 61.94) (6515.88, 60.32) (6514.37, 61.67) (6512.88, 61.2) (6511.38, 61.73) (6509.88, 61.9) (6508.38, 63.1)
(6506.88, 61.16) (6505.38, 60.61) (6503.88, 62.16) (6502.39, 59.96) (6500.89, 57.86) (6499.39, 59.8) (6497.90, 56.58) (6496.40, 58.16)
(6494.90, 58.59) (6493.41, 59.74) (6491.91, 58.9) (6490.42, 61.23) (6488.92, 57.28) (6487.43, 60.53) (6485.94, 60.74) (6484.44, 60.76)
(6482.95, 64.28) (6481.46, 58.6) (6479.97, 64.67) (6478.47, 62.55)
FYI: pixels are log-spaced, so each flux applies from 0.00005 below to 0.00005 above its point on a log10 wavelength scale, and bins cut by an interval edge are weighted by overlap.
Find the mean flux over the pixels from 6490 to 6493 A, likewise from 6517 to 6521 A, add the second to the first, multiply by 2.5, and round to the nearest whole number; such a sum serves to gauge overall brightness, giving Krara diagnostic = 304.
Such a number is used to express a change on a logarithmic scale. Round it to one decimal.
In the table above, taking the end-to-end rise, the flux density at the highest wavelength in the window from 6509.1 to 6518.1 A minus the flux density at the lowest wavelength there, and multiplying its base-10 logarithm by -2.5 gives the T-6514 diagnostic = 3.5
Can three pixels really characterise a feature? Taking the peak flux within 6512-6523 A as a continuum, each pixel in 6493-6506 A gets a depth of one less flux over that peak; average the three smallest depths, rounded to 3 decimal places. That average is 0.028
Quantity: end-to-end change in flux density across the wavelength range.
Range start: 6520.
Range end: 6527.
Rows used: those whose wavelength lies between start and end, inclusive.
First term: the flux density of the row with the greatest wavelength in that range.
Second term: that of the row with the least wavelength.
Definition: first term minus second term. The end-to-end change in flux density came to -1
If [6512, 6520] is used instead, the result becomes 1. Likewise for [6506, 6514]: 0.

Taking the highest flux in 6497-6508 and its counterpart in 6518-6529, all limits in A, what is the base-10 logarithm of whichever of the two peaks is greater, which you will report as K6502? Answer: 1.80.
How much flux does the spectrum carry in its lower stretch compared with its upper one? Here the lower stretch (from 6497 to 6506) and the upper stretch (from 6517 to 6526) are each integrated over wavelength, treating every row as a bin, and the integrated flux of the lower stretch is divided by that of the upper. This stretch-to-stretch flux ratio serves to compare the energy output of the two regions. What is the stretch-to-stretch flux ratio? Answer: 0.97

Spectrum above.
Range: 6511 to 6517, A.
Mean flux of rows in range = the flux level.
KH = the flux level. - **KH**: 61.2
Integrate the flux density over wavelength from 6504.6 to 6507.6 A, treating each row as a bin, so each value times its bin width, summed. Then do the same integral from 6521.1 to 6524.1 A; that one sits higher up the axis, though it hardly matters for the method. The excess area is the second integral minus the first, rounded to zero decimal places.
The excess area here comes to 2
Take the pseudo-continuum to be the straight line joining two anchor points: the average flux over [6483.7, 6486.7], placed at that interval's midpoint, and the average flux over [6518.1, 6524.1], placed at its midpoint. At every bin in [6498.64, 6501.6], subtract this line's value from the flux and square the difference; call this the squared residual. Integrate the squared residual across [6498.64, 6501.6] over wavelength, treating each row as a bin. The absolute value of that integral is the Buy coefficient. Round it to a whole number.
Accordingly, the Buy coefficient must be 18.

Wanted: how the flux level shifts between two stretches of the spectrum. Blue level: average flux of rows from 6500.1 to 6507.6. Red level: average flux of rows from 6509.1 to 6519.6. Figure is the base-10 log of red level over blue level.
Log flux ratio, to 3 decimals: 0.009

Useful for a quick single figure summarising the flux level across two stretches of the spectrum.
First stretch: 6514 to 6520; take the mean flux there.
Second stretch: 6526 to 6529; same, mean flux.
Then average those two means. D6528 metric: 60.4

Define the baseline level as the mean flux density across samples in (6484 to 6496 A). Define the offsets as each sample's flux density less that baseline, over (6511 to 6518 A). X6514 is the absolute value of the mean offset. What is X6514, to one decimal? 1.7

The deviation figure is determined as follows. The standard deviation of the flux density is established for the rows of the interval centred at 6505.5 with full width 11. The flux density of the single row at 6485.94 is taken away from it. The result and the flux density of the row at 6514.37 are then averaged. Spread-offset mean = 1.3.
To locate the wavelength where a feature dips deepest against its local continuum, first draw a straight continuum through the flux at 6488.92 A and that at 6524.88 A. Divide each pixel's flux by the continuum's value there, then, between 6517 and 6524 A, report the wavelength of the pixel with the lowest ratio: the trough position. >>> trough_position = 6521.88 A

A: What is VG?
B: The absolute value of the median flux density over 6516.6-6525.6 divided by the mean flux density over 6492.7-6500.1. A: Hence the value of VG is 1.05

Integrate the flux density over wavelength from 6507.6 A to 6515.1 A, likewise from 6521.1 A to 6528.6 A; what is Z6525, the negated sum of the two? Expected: -915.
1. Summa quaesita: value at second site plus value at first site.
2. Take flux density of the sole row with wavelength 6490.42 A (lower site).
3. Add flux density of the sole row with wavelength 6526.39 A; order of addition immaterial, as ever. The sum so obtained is 121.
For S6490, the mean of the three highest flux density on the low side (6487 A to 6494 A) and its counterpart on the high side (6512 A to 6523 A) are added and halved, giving 61.3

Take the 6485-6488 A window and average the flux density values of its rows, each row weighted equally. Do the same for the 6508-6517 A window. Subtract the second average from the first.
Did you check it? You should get -1.0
